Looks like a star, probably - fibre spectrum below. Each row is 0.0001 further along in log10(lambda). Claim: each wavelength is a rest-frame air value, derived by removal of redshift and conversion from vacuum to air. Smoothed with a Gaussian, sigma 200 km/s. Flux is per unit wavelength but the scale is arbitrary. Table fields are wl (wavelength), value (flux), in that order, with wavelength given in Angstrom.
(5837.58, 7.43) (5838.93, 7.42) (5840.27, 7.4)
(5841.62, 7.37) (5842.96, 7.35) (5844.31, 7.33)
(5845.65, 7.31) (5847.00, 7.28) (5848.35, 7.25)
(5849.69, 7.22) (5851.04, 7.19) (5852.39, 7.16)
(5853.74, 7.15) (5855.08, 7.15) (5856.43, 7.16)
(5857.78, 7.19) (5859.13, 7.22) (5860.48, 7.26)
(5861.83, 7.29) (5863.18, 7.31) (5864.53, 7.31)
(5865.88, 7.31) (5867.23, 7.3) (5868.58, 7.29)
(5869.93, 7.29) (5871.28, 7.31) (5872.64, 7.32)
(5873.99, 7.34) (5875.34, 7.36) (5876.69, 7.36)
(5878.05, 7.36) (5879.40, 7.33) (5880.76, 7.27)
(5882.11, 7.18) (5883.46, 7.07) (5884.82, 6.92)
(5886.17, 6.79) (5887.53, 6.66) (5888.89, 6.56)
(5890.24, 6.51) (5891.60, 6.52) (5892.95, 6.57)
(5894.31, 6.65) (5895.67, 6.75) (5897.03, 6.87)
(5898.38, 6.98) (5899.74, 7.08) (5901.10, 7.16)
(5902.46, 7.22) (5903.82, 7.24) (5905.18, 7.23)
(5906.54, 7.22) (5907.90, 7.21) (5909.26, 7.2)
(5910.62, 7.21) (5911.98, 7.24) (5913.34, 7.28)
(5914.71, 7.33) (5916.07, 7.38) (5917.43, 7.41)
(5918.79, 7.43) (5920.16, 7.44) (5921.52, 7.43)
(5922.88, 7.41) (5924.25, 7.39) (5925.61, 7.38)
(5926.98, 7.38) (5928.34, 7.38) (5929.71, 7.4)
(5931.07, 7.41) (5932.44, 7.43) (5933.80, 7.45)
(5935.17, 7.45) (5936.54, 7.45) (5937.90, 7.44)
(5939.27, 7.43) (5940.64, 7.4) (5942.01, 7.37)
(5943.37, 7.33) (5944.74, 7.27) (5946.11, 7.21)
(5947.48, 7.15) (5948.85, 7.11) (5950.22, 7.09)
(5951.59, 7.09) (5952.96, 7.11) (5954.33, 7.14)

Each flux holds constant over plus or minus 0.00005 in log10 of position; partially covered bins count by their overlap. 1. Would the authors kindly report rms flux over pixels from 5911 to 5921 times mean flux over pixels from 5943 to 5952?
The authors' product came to 52.8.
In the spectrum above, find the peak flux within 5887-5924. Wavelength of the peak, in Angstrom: 5920.16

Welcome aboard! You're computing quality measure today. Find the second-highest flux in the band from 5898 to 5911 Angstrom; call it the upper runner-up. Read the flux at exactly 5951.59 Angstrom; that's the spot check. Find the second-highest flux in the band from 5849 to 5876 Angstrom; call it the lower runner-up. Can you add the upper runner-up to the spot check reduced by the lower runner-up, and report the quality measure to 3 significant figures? 6.98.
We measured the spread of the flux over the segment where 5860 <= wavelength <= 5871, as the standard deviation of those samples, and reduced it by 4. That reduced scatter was -3.98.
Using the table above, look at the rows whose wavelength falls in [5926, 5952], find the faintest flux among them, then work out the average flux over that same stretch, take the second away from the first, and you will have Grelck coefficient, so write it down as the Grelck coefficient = -0.24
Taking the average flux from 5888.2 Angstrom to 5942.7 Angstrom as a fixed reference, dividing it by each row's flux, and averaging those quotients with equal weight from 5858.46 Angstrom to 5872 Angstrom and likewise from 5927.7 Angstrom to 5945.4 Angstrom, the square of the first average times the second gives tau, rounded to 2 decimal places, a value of 0.95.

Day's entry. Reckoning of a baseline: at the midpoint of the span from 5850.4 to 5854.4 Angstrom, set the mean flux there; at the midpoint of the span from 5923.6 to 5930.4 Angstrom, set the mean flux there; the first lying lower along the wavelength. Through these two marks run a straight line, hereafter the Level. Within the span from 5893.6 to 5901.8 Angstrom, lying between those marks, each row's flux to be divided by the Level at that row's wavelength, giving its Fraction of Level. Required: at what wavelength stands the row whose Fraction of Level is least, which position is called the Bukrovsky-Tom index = 5894.31 Angstrom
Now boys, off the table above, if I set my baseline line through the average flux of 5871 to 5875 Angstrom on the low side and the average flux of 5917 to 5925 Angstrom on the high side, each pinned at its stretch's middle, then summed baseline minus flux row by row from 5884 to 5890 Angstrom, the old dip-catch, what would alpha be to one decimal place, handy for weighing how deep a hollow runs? 2.5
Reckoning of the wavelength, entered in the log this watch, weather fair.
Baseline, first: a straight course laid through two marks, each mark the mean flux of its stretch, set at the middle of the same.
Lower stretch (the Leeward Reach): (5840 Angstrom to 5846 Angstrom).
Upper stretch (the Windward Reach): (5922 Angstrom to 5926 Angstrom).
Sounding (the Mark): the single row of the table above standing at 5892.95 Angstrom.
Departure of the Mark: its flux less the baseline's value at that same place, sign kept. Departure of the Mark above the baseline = -0.81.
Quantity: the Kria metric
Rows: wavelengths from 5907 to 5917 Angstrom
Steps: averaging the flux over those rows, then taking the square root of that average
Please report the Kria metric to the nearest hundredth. 2.70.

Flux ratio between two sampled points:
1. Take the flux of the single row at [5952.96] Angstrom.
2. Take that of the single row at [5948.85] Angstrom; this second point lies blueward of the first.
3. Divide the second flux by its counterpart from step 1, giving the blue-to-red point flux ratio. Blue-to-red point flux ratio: 1.000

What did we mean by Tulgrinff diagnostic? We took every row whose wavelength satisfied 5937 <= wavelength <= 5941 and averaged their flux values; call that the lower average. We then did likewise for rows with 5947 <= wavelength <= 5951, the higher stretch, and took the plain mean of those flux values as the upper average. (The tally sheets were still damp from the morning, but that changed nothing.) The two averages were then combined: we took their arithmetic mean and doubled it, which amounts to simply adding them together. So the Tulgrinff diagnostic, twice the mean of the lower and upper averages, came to 14.54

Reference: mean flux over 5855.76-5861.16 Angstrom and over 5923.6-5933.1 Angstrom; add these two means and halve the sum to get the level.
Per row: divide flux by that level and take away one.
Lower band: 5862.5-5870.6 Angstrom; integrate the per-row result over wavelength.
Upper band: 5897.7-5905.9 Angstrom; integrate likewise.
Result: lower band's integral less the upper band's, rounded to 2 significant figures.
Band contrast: 0.17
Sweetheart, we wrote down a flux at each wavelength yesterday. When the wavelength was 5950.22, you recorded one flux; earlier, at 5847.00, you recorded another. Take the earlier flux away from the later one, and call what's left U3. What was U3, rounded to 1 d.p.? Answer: -0.2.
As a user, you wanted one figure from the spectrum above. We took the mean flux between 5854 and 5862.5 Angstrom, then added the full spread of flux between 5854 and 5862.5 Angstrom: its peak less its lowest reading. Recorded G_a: 7.35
